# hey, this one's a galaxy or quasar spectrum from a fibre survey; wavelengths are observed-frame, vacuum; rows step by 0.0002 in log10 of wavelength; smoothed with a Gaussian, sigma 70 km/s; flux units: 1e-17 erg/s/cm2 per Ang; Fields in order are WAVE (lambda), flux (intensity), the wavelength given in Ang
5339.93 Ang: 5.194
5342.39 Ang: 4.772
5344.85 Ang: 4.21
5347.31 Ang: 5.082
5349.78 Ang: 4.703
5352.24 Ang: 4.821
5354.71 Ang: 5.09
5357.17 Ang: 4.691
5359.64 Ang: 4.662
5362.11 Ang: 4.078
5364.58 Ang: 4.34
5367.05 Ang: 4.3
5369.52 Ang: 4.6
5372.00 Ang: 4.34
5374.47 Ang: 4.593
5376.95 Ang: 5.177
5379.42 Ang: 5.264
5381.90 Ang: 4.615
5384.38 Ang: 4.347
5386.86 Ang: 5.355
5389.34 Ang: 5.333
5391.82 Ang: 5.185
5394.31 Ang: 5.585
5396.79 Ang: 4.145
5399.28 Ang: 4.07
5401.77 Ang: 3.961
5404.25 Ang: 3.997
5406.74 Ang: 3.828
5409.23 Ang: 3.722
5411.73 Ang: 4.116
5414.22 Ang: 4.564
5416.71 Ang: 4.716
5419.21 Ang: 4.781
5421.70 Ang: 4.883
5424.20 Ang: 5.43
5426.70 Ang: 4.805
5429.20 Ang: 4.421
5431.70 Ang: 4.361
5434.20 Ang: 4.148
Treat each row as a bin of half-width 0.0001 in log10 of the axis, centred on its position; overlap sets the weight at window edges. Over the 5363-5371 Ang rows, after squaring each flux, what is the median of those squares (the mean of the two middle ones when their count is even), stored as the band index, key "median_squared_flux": 19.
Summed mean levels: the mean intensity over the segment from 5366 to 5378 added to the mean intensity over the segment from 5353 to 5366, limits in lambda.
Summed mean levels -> 9.17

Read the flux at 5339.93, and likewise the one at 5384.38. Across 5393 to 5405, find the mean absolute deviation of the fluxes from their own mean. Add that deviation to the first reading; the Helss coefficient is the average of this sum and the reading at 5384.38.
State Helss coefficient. 5.0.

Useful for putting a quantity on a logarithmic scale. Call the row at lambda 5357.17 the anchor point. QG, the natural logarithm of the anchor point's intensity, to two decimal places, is 1.55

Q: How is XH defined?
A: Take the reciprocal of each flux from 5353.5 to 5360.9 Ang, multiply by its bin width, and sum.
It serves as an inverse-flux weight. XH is 1.54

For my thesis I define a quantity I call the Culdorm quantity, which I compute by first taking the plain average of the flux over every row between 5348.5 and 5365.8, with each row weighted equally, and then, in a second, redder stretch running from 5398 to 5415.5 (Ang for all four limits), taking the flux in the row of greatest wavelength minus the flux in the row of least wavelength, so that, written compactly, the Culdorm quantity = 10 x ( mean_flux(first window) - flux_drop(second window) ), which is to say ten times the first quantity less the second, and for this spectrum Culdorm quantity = 41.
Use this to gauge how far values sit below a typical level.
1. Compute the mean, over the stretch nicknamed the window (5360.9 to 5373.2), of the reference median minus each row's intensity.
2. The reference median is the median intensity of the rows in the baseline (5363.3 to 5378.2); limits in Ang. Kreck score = 0.1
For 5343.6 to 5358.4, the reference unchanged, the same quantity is -0.3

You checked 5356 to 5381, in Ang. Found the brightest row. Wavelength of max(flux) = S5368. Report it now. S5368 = 5379.42 Ang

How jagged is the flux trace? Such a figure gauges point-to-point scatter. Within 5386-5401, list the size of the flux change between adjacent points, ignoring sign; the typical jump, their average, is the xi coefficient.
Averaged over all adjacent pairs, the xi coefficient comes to 0.42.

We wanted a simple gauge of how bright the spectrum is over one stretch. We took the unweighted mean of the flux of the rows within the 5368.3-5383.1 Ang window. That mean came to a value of 4.76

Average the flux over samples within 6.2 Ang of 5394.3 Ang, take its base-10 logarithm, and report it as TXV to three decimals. 0.687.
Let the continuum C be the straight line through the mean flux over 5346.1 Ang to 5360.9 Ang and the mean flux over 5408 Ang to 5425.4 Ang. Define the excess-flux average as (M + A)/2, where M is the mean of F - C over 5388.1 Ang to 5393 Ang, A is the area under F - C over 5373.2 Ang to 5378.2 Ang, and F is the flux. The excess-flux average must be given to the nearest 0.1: 0.6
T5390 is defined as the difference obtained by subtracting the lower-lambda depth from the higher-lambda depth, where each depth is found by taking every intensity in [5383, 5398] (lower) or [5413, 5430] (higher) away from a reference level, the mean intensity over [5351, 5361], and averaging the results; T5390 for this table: 0.2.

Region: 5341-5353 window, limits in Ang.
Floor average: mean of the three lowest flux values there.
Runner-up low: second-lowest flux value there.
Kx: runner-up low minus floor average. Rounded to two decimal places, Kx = 0.14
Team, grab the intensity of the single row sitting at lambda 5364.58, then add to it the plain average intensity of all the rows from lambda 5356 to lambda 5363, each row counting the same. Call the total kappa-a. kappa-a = 8.8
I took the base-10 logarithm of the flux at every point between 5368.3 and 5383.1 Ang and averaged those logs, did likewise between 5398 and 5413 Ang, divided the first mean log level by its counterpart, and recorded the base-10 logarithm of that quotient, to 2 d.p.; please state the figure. 0.06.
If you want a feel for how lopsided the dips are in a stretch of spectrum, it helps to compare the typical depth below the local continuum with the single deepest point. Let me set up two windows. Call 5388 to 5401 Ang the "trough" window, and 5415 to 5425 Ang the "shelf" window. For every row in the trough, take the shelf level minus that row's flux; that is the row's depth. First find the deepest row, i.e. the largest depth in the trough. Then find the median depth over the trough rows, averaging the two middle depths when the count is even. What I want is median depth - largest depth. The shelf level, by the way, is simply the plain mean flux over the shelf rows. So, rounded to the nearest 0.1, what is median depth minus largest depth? -1.1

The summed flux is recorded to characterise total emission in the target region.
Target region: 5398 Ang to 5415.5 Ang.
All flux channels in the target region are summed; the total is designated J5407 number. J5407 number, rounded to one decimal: 28.3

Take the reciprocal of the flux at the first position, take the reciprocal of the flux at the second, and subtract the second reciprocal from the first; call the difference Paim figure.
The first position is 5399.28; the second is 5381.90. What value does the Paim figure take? 0.029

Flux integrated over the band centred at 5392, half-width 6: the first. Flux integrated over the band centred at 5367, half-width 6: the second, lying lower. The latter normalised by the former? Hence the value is 0.8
